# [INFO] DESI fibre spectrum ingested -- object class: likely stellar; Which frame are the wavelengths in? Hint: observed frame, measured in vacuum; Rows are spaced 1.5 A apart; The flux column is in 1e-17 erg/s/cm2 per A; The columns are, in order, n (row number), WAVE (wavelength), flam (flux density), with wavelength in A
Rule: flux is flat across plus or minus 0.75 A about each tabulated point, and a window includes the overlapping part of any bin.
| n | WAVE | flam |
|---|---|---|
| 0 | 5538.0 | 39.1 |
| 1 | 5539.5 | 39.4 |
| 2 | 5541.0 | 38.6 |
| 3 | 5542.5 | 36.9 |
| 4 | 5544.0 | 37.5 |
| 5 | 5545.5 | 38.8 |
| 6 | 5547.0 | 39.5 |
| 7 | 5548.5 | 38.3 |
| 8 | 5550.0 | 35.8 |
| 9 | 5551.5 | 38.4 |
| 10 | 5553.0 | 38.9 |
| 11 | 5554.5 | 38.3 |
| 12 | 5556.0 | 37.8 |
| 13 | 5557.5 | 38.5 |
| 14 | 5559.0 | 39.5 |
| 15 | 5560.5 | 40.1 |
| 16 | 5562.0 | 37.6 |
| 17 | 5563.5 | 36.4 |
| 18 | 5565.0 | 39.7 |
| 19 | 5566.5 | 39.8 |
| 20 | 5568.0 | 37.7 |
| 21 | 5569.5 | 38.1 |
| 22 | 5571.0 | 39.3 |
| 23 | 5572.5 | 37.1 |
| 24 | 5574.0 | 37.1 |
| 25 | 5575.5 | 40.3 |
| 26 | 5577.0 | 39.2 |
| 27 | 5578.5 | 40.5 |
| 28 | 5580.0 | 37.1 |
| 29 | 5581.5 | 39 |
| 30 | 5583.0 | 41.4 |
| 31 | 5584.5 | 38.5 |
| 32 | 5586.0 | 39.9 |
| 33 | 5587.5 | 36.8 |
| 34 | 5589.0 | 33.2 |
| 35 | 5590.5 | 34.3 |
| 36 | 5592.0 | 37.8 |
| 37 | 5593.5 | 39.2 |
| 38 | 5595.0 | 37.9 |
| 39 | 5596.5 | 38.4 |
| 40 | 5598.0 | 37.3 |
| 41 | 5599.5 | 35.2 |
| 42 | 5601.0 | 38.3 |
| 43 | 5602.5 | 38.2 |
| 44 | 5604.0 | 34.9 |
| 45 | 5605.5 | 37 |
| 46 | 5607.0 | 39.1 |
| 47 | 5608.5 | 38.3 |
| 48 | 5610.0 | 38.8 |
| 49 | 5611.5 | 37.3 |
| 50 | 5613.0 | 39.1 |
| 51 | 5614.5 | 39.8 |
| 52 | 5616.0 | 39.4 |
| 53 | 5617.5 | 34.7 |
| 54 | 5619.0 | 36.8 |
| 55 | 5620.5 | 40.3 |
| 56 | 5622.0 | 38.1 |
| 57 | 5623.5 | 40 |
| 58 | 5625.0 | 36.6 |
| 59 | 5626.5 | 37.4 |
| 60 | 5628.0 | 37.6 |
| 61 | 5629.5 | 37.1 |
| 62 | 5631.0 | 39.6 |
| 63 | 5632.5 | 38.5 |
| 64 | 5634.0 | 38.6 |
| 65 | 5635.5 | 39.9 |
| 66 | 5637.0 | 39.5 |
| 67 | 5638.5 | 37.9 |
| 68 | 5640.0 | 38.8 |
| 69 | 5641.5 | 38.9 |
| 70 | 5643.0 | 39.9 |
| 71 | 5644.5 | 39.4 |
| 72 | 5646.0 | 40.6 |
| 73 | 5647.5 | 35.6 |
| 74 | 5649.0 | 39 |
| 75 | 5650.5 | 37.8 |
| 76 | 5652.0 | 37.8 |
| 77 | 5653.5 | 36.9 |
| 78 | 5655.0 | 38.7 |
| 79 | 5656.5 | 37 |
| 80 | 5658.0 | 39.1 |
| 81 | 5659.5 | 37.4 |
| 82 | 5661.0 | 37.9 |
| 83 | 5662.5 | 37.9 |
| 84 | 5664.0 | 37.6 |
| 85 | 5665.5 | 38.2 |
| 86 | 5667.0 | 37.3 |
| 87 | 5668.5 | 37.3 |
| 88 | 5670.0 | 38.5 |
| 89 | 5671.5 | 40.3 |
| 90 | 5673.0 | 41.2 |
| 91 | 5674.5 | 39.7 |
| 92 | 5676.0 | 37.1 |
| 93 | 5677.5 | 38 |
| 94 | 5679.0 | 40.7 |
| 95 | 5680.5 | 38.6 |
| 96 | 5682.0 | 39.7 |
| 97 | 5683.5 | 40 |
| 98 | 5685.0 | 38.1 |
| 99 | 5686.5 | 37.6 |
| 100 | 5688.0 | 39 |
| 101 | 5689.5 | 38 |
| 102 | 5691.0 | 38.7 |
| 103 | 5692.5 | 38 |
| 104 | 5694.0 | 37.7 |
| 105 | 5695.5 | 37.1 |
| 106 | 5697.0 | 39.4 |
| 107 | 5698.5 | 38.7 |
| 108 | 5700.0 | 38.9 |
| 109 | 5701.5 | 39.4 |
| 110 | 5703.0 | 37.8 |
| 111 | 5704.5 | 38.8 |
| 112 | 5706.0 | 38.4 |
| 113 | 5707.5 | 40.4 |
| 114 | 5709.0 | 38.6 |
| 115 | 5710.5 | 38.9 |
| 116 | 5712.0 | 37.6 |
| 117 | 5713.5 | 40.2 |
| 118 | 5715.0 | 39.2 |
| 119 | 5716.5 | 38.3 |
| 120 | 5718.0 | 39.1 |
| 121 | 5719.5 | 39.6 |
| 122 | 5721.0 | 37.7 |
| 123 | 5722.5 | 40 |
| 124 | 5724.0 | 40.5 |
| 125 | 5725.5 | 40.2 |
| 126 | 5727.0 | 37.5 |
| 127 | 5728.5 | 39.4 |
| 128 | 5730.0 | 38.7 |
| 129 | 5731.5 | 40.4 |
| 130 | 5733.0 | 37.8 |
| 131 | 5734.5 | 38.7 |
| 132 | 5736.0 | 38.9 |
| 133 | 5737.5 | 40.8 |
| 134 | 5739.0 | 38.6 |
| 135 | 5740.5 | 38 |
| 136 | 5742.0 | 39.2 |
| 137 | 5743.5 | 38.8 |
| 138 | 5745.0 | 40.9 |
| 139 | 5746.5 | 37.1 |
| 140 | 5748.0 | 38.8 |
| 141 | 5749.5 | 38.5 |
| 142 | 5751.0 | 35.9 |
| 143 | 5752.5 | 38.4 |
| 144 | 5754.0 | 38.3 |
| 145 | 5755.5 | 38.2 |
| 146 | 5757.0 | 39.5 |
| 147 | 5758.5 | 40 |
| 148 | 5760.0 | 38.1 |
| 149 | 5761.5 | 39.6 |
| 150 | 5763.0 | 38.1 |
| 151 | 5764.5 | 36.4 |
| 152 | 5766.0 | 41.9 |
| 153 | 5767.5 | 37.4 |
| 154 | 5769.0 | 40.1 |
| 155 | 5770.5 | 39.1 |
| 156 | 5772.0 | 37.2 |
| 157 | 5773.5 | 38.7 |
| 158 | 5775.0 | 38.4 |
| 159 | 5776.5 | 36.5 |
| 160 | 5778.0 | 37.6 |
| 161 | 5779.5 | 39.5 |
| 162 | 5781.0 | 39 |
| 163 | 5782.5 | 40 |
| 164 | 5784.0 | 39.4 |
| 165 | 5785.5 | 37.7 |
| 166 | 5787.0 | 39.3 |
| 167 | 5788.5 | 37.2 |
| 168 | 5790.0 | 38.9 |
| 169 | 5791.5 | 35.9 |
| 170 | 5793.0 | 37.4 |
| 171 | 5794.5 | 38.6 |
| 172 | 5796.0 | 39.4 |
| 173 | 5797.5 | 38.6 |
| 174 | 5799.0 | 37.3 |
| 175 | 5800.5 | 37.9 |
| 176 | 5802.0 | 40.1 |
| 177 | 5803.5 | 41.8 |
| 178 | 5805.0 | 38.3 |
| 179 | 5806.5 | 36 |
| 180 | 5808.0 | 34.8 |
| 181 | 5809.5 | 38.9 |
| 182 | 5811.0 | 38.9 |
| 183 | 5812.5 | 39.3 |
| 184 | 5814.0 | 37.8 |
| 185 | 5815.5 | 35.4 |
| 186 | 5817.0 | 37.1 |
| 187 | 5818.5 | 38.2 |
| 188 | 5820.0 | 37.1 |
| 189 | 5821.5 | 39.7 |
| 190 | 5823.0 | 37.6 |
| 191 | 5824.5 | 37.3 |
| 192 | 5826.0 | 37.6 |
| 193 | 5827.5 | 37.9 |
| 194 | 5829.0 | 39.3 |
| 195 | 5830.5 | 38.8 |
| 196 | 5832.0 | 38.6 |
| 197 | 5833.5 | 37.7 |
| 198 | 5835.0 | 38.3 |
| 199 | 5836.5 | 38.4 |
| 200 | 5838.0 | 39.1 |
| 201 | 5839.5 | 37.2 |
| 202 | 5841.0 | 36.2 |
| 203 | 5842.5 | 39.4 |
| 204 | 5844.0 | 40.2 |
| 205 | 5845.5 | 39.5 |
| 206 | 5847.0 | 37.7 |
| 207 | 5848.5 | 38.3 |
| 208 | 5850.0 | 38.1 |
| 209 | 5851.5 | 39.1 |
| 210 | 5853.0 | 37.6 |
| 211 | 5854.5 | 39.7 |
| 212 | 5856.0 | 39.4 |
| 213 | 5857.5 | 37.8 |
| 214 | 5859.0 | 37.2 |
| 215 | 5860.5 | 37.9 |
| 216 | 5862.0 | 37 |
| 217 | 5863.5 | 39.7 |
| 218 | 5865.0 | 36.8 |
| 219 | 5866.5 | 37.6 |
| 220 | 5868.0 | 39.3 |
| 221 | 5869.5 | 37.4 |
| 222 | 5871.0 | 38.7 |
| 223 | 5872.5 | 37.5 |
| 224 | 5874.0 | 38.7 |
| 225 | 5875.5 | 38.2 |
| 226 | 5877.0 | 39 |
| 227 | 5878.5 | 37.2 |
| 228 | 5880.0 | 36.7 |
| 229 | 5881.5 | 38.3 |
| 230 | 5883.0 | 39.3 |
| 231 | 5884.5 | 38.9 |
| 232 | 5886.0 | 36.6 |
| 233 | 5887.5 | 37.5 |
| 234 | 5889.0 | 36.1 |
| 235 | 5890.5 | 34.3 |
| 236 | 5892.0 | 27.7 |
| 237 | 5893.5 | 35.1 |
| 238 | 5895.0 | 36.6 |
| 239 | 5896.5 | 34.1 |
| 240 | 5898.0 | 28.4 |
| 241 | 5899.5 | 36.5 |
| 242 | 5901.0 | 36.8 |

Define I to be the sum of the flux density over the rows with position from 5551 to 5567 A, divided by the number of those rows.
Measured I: 38.6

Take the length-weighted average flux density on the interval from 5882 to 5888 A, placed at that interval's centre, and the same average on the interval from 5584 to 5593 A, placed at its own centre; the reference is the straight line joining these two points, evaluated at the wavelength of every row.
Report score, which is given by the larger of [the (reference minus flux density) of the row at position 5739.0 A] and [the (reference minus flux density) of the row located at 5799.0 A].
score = 0.4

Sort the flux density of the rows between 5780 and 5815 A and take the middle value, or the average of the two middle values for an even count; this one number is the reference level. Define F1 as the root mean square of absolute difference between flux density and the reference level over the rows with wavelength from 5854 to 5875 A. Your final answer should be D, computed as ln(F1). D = 0.1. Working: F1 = 1.07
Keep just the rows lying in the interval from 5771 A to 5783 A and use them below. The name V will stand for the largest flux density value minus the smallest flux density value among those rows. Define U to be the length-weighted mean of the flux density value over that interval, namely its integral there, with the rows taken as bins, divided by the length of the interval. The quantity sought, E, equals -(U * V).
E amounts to -134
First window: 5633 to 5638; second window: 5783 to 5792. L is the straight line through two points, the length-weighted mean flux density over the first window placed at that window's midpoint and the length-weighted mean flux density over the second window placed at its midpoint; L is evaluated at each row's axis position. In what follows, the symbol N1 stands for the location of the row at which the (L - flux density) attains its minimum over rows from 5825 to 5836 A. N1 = 5829.0 A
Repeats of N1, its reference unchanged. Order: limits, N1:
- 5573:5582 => 5578.5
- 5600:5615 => 5614.5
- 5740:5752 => 5745.0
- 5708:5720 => 5713.5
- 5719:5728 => 5724.0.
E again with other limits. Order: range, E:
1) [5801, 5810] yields -268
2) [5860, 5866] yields -110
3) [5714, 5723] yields -90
